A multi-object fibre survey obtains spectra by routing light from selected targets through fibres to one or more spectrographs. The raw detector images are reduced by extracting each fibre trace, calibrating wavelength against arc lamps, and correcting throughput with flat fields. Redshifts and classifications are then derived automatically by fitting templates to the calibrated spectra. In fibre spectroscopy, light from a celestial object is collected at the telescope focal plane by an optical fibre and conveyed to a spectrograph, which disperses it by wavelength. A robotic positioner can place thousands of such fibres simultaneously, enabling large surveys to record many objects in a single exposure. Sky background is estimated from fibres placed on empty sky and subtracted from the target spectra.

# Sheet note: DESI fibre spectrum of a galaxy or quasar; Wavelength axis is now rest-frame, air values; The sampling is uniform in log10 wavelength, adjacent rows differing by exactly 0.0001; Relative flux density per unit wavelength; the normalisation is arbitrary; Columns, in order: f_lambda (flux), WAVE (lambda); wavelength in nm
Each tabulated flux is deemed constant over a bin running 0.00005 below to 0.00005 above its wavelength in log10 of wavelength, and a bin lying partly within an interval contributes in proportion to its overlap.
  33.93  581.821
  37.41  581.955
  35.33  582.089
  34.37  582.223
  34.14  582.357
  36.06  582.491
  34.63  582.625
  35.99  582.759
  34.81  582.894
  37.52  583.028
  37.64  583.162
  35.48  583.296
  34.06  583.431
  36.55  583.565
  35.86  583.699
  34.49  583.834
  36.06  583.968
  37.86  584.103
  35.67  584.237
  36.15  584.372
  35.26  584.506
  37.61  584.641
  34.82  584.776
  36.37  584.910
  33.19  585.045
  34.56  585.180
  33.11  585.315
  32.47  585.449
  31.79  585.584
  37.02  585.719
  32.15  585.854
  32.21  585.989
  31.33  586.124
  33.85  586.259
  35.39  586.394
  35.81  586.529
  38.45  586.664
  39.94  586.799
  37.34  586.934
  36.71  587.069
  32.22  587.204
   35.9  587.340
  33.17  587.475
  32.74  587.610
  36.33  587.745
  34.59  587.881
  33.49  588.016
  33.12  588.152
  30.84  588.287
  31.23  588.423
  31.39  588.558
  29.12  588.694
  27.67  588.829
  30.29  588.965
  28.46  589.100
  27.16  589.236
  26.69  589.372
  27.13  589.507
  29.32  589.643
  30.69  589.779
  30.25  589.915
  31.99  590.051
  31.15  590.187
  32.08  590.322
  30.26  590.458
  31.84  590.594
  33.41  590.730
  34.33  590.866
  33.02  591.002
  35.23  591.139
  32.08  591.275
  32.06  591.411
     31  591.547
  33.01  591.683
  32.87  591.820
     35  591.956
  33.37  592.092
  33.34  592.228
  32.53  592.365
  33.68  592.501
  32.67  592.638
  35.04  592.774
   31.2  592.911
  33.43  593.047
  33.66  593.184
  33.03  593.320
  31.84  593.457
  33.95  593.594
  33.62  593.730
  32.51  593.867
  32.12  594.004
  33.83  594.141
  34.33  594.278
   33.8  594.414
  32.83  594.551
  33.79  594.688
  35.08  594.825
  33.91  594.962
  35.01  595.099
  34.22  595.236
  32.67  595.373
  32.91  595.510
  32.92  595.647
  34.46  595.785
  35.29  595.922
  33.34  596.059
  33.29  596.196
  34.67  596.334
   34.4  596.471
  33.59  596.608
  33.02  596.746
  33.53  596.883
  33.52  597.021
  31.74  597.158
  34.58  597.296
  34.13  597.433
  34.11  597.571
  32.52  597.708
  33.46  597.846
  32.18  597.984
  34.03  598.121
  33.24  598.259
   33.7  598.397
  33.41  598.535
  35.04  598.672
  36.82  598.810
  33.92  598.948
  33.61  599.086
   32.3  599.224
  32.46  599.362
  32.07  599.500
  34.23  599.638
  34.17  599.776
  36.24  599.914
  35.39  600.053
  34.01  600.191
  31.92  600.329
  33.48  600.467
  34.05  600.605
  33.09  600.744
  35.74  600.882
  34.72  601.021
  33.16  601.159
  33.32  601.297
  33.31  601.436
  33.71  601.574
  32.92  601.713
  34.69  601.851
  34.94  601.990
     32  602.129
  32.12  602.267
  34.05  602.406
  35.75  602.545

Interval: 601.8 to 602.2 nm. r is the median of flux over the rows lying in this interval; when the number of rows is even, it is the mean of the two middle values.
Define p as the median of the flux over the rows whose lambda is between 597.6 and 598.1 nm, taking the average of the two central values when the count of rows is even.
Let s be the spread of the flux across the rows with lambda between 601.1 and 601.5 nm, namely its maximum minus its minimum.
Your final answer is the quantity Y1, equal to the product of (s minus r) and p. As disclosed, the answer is -1123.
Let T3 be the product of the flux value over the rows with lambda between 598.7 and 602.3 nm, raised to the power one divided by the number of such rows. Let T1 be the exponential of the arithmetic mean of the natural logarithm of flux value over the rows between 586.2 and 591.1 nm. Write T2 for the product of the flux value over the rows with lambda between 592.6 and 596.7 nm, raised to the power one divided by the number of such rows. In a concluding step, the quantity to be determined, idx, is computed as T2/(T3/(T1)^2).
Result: 1035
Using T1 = 32.3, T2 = 33.6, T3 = 33.8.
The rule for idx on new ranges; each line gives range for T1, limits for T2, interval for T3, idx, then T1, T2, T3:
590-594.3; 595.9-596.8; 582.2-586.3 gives 1053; 32.9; 33.9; 34.9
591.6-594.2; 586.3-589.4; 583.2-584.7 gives 1005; 33.2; 32.8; 35.9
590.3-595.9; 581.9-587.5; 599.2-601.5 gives 1150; 33.2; 35.2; 33.7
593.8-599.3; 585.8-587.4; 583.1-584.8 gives 1105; 33.7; 35.0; 35.9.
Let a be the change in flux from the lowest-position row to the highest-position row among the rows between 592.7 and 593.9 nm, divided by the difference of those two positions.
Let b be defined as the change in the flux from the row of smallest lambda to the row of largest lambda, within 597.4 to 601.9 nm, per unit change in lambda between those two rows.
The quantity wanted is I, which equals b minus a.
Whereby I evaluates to 2.4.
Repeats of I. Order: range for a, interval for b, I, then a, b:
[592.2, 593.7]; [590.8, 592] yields 0.2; 0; 0.6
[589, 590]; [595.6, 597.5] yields -1.5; 2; 0.7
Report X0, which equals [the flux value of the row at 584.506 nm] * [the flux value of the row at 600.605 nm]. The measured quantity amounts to 1201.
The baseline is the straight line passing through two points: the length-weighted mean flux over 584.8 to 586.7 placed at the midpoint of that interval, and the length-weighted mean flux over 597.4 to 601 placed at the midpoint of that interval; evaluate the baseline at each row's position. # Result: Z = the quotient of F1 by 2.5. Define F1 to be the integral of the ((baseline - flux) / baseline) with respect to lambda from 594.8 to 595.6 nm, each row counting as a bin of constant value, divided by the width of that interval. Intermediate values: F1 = 0.001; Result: 0.000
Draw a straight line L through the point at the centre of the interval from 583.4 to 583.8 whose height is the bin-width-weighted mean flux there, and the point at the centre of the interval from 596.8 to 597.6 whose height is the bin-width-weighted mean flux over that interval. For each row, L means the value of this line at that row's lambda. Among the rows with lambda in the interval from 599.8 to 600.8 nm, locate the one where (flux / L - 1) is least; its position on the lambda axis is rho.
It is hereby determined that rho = 600.329 nm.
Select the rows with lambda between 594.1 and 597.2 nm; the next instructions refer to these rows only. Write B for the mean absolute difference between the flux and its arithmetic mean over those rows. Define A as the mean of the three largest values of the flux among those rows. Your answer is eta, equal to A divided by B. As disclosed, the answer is 52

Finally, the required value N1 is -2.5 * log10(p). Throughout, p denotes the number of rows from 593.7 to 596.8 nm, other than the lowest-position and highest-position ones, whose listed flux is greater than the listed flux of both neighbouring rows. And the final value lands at -1.7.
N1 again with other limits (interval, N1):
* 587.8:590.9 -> -1.7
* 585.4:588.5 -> -1.7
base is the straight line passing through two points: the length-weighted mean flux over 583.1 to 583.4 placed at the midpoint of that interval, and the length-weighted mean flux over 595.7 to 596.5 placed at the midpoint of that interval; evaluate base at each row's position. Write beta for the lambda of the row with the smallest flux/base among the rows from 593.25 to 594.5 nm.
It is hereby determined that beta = 593.457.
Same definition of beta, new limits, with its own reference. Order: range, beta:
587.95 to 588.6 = 588.287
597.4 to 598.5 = 597.984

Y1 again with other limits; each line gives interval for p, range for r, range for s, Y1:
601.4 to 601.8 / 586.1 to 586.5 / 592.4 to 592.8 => -1049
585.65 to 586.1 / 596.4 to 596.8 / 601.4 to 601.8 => -1056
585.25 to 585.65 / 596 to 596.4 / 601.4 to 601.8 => -1057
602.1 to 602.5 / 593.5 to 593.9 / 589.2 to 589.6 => -1065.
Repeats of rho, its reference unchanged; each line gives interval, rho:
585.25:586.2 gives 586.124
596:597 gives 596.746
